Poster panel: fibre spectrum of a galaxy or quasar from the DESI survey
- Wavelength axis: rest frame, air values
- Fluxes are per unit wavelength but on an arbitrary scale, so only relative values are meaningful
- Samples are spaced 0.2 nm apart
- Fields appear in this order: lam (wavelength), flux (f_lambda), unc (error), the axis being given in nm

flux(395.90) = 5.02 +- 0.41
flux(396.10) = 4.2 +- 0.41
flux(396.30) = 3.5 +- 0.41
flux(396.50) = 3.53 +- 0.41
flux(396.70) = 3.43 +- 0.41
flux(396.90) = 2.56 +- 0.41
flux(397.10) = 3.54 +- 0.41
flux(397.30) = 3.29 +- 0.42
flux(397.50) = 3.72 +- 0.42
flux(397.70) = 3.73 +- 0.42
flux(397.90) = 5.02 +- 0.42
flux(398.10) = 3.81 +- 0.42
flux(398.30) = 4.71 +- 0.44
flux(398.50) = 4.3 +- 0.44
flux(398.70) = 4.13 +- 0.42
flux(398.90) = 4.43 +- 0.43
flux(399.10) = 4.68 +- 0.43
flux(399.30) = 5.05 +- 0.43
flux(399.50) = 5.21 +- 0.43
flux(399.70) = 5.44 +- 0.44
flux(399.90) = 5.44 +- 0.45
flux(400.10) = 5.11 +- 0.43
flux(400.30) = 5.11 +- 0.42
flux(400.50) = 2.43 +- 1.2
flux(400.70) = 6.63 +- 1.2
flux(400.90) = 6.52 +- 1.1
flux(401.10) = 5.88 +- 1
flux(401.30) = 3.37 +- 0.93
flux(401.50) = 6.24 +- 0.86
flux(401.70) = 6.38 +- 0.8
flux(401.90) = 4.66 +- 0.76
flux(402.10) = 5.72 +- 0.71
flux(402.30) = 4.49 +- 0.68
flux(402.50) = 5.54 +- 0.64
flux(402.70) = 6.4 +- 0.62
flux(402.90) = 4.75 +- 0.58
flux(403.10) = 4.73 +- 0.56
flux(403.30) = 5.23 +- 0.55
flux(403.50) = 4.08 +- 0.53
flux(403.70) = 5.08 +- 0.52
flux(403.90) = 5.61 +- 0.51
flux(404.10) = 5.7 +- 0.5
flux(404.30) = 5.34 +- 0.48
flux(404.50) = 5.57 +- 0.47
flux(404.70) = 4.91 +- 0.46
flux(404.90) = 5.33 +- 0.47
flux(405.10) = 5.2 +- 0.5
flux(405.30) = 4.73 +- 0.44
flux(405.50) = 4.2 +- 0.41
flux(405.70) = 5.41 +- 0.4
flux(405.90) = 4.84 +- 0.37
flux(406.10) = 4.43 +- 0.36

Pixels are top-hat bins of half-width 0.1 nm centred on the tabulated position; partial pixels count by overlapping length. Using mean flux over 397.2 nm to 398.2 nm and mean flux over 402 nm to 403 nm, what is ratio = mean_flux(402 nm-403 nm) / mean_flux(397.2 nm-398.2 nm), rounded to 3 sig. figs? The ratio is 1.37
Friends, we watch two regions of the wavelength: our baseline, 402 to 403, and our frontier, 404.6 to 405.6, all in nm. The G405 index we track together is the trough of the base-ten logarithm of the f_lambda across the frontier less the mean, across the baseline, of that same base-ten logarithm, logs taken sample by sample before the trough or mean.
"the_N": -0.10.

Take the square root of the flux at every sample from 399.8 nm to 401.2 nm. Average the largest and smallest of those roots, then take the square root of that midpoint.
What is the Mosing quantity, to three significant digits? 1.44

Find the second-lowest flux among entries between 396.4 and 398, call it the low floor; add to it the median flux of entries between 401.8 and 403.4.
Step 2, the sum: 8.3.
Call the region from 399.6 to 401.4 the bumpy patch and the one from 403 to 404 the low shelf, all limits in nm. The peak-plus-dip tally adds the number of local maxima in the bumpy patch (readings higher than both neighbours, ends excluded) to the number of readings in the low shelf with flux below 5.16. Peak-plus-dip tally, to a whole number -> 4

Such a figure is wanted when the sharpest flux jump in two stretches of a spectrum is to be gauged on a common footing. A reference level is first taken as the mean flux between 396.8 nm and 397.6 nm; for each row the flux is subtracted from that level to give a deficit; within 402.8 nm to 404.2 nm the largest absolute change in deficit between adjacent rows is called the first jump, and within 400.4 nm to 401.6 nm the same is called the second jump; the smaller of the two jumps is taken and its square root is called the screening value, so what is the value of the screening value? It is 1.07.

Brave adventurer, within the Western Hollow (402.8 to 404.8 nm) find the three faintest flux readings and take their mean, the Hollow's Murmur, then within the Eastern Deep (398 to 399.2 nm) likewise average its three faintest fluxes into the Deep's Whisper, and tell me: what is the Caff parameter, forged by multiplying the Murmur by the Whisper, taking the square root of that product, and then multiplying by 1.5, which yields 6.4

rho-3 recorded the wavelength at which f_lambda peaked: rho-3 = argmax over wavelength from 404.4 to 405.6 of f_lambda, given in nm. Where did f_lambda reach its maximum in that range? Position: 404.50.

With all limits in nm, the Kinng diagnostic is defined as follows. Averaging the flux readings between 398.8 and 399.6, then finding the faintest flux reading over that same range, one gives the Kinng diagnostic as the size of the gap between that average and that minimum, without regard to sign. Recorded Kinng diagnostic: 0.41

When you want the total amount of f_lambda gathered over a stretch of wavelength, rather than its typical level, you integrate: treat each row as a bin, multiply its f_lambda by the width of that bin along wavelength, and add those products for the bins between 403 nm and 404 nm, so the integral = 4.9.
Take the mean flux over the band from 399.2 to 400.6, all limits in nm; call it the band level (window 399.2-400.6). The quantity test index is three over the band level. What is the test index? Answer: 0.62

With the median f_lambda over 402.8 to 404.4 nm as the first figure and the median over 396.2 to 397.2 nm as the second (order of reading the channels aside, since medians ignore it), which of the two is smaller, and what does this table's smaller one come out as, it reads 3.5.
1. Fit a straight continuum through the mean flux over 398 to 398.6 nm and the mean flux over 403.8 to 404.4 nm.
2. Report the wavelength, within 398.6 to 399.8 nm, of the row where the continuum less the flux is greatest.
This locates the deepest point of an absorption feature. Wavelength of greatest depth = 398.70 nm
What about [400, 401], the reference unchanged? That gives 400.50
